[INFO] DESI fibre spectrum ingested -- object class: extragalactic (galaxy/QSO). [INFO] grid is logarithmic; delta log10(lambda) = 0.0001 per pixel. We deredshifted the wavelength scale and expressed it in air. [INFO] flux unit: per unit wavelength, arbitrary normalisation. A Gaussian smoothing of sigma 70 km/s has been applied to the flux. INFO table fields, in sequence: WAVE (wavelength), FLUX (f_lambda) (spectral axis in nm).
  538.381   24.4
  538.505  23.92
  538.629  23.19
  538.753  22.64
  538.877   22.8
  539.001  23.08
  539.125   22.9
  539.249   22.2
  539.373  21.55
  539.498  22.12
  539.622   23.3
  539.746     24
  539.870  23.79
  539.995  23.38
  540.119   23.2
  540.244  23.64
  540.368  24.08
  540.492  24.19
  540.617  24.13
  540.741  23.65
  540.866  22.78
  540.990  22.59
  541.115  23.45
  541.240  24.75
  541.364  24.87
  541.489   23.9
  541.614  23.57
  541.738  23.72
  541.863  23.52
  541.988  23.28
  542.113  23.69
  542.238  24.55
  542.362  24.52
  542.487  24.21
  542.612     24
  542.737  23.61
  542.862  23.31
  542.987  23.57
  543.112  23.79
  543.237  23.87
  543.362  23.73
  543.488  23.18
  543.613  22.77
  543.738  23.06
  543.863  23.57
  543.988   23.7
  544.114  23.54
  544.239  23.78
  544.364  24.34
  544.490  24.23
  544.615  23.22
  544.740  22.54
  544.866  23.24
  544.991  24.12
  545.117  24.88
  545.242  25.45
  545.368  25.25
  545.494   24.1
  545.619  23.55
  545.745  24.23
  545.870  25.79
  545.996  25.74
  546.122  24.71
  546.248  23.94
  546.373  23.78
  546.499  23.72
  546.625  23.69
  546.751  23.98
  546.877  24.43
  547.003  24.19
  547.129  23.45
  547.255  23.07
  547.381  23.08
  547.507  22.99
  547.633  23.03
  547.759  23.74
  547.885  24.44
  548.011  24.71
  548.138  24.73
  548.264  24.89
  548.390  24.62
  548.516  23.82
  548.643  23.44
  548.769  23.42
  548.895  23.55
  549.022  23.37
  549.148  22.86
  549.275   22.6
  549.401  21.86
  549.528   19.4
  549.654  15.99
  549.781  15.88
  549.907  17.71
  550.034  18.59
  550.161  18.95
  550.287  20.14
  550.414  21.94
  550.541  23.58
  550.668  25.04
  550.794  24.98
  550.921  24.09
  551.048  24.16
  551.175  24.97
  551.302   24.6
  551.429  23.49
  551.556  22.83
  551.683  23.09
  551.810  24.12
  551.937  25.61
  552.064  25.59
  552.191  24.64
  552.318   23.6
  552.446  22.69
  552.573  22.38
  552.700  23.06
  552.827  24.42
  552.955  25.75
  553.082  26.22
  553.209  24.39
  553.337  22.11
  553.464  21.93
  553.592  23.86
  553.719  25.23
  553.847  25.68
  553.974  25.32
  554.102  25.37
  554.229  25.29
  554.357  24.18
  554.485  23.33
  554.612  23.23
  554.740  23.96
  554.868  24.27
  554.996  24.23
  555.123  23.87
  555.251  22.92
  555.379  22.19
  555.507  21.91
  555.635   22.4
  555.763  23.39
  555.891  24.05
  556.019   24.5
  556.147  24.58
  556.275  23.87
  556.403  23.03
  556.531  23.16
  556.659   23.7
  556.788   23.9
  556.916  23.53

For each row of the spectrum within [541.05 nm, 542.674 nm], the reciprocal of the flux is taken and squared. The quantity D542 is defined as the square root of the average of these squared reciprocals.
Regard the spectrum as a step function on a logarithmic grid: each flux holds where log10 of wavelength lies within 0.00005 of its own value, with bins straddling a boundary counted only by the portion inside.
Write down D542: 0.0417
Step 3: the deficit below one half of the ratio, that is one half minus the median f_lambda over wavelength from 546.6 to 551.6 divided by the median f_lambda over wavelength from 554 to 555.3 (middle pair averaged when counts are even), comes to -0.475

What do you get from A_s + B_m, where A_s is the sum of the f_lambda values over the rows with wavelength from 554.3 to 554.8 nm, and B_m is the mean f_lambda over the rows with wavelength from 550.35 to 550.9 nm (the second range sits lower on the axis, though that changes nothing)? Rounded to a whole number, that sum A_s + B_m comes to 119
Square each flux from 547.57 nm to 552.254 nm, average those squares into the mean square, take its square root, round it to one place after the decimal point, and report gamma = 23.0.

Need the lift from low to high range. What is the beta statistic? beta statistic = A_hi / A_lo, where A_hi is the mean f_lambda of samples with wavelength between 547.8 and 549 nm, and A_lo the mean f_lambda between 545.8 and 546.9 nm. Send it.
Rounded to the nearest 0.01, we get 0.99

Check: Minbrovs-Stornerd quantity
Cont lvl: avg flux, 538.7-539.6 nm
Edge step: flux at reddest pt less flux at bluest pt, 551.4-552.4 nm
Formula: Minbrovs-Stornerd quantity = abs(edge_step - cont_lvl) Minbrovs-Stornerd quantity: 22.4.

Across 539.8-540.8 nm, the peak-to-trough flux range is 1.0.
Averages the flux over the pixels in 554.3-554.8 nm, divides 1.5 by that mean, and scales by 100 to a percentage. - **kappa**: 6.34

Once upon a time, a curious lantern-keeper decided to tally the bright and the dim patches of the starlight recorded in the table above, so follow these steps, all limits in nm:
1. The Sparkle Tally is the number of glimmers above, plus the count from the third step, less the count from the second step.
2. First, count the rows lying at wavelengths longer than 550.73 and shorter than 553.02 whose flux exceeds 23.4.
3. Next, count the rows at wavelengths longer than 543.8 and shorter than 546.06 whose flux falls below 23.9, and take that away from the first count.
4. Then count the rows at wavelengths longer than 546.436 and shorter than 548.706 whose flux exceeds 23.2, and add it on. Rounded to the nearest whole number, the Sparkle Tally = 19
